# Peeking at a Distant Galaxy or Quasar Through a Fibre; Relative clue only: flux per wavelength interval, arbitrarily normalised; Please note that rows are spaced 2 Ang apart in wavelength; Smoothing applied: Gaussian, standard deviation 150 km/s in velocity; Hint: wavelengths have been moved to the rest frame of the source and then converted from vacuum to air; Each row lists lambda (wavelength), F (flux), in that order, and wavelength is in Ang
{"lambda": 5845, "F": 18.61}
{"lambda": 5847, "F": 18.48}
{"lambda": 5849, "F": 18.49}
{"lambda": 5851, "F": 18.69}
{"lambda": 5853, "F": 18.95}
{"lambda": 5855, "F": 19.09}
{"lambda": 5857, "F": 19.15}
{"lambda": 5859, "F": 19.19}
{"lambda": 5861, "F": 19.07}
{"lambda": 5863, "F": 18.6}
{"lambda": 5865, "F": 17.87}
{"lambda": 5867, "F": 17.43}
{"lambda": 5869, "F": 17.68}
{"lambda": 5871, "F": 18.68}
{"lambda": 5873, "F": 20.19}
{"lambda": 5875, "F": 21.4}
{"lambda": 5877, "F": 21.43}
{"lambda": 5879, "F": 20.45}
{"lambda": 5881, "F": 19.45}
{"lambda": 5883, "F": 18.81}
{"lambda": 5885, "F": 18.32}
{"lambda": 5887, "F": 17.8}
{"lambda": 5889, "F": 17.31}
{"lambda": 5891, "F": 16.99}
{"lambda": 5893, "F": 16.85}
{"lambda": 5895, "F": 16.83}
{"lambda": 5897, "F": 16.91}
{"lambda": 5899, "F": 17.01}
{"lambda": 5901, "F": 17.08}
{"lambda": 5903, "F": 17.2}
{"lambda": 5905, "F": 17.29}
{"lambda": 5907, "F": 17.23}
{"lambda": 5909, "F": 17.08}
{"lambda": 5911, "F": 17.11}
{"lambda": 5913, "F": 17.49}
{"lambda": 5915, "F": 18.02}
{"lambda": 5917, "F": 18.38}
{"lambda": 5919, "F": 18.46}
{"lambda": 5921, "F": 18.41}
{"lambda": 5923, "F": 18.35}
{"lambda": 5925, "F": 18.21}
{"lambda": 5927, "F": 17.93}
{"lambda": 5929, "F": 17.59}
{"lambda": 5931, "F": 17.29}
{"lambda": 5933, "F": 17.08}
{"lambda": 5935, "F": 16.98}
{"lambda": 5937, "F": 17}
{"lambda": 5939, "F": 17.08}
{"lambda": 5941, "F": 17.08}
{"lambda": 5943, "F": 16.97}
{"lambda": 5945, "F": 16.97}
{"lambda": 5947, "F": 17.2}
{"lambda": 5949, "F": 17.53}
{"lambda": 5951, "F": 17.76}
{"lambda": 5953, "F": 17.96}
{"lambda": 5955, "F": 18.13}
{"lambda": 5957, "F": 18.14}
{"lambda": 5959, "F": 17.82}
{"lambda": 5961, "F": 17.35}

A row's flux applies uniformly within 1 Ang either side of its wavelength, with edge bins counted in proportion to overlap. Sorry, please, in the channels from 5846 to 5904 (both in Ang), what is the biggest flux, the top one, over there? 21.43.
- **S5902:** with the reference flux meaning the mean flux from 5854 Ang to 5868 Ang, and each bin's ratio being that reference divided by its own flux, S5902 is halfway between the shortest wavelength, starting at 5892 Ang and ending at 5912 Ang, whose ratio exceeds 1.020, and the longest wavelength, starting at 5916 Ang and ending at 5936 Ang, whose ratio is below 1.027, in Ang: 5909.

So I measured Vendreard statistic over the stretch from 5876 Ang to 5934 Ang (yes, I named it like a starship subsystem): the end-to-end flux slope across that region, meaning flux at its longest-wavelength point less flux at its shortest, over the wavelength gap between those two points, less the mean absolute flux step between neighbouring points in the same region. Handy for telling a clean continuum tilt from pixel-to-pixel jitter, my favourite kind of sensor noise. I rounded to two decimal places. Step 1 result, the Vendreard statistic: -0.36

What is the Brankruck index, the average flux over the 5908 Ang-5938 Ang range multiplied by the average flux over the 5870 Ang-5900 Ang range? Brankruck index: 328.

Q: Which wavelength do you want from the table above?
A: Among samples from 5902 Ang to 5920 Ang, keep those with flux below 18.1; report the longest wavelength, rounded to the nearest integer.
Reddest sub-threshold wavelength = 5915 Ang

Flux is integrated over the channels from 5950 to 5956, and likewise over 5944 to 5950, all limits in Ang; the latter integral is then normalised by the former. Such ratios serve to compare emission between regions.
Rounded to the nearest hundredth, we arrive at 0.96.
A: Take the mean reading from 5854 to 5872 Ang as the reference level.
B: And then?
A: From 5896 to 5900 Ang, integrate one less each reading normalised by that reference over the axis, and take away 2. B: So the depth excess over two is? -1.66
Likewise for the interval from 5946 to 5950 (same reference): -1.75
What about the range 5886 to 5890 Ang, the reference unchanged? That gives -1.79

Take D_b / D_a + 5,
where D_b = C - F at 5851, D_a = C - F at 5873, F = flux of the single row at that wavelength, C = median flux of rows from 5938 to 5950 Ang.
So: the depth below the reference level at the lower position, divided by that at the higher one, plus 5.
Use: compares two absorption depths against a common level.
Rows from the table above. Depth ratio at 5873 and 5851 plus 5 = 5.5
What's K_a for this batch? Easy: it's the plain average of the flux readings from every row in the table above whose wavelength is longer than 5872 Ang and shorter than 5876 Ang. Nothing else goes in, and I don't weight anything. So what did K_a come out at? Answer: 20.8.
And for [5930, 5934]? 17.2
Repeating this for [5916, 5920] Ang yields 18.4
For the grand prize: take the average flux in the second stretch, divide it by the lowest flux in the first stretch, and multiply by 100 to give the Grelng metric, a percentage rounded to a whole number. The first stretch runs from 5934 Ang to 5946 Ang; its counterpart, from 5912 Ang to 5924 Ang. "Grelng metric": 107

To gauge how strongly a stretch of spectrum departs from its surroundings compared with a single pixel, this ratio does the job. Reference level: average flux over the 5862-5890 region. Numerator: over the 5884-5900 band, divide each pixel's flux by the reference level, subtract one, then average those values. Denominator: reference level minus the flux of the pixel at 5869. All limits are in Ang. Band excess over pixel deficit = -0.070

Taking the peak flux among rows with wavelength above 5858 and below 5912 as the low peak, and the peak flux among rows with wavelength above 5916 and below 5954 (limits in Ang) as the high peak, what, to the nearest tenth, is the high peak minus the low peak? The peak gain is -3.0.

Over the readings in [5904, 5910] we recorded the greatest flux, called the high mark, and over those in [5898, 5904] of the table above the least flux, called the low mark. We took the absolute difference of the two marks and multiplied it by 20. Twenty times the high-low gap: 6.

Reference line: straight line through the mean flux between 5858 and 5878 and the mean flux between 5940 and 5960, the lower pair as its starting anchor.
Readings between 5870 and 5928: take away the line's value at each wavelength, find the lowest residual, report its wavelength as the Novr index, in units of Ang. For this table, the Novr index 5893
